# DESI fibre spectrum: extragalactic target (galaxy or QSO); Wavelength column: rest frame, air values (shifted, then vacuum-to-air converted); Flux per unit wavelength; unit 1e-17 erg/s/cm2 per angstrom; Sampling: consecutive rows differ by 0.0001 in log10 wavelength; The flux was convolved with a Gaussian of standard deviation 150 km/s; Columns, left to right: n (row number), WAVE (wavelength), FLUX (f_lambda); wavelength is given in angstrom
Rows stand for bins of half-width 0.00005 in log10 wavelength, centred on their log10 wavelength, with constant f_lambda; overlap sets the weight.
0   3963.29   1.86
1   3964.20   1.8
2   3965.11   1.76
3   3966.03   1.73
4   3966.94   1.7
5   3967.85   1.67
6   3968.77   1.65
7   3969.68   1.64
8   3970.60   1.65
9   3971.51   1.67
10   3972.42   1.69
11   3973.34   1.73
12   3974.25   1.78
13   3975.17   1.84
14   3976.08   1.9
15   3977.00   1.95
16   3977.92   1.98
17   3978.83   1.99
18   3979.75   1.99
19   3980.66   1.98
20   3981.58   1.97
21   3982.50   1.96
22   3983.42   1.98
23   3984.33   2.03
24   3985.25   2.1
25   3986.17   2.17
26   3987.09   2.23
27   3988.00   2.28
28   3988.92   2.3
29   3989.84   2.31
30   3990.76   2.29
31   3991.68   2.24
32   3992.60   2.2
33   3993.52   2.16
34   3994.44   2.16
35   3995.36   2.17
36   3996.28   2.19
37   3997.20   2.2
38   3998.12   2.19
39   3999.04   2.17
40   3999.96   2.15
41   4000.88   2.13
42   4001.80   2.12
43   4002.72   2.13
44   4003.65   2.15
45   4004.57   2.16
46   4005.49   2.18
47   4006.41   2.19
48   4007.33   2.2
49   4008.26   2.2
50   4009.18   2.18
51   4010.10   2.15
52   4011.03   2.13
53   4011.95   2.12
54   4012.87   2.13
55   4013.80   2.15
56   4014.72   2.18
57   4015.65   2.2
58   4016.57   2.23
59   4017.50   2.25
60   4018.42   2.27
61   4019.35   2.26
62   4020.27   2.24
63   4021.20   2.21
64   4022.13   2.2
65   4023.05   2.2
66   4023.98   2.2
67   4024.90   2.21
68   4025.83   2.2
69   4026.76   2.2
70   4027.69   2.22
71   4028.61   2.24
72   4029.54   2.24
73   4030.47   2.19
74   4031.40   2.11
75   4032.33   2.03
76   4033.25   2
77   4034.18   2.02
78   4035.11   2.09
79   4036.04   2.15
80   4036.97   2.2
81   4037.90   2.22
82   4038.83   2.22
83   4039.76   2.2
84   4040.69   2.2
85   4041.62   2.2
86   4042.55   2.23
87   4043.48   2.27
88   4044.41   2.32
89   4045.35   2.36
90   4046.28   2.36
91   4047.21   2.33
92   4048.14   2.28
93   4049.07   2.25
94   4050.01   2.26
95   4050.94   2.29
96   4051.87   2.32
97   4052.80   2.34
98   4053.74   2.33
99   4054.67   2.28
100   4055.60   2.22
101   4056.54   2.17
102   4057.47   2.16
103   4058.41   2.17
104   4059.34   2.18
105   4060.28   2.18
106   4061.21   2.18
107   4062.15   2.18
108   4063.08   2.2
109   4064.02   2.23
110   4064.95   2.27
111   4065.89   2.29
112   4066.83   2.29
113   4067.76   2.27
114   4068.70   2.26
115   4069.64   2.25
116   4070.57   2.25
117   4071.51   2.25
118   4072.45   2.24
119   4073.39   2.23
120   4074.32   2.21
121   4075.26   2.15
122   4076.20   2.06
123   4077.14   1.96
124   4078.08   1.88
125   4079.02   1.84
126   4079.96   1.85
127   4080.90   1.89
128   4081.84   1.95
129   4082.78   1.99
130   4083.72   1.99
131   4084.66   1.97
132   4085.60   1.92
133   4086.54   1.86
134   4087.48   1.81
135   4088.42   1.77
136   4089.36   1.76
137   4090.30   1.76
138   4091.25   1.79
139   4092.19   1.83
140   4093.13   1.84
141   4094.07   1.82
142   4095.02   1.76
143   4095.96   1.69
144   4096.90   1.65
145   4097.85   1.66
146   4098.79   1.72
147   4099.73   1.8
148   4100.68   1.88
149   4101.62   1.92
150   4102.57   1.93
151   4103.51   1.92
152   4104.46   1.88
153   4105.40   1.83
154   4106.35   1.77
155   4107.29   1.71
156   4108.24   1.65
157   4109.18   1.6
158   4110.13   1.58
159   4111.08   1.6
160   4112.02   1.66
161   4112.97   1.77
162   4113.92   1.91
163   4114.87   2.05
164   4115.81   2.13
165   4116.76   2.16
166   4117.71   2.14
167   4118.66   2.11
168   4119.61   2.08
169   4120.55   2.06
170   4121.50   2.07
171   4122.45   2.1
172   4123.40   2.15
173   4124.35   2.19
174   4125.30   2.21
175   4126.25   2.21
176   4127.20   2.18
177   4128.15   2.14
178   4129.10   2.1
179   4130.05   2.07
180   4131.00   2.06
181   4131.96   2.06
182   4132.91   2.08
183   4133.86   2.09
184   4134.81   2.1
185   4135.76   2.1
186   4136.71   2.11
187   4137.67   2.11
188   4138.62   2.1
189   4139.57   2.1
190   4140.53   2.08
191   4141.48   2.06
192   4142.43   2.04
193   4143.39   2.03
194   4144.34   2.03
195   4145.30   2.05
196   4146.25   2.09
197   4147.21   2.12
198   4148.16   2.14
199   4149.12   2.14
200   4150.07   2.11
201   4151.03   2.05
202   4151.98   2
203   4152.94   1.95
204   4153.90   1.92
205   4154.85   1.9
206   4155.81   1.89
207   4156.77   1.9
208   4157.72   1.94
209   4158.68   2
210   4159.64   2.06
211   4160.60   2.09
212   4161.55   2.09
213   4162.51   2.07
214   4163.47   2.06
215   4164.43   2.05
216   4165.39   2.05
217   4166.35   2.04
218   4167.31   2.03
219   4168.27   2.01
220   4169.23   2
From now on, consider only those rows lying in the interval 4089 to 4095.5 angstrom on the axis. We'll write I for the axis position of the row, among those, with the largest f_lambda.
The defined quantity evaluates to 4093.13 angstrom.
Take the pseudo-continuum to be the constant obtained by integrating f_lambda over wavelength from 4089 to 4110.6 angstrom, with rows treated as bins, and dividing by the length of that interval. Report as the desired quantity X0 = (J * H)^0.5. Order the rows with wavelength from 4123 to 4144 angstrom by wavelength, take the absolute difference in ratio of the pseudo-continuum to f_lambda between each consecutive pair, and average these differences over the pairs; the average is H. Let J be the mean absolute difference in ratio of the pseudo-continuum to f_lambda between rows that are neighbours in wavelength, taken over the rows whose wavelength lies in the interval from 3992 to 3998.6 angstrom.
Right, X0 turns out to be 0.006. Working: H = 0.006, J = 0.006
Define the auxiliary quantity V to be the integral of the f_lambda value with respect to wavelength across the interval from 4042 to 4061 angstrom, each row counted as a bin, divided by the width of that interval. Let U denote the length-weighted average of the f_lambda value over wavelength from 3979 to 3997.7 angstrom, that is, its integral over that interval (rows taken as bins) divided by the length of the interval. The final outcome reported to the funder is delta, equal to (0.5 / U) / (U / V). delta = 0.25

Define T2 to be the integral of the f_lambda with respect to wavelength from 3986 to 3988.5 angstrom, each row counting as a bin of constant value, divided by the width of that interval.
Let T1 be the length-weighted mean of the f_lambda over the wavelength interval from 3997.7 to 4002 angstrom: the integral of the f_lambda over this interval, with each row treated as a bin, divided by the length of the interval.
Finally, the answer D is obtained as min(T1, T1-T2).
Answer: -0.1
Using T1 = 2.2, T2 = 2.24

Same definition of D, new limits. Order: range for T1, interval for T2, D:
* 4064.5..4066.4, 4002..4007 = 0.1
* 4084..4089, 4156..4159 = -0.1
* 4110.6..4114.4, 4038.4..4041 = -0.5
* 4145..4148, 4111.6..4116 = 0.2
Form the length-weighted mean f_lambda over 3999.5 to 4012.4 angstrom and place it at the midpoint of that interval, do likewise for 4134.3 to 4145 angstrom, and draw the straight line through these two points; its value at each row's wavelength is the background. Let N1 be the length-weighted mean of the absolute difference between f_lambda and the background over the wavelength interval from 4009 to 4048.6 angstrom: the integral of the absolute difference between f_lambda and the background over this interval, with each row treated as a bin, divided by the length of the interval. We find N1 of 0.08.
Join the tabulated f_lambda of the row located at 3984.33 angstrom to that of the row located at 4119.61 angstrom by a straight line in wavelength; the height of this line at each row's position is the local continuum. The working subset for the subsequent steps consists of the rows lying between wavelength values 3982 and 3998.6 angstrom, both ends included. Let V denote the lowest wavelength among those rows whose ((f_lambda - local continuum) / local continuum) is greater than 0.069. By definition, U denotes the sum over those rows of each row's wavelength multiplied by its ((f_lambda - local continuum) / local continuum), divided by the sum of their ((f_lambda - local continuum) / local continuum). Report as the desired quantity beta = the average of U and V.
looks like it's 3989.5 angstrom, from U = 3991.8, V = 3987.09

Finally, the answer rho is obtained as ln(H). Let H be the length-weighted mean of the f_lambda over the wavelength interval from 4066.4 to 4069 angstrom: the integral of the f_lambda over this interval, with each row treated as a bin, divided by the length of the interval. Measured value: 0.82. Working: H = 2.28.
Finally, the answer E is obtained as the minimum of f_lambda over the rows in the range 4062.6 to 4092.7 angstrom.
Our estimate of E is 1.76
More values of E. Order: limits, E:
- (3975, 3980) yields 1.84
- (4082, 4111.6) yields 1.58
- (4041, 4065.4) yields 2.16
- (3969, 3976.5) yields 1.64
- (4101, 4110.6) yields 1.58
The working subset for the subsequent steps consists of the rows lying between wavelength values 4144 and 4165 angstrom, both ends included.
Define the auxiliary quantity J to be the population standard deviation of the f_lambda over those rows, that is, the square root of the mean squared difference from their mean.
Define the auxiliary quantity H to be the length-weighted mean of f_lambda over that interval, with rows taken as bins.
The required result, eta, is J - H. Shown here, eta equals -1.95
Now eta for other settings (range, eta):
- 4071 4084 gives -1.89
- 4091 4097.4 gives -1.70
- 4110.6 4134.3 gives -1.90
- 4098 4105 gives -1.78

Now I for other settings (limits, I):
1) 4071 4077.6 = 4071.51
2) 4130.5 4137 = 4136.71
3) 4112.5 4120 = 4116.76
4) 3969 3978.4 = 3977.92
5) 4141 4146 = 4141.48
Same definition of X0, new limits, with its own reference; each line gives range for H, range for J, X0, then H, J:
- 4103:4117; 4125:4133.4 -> 0.017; 0.036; 0.008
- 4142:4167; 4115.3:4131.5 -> 0.011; 0.011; 0.011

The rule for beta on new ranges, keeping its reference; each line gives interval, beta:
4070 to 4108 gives 4083.7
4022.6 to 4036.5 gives 4025.2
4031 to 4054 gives 4041.5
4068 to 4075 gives 4070.0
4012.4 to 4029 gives 4018.3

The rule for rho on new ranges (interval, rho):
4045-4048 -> 0.85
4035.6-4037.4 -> 0.78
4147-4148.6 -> 0.76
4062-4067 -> 0.81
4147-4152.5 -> 0.74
